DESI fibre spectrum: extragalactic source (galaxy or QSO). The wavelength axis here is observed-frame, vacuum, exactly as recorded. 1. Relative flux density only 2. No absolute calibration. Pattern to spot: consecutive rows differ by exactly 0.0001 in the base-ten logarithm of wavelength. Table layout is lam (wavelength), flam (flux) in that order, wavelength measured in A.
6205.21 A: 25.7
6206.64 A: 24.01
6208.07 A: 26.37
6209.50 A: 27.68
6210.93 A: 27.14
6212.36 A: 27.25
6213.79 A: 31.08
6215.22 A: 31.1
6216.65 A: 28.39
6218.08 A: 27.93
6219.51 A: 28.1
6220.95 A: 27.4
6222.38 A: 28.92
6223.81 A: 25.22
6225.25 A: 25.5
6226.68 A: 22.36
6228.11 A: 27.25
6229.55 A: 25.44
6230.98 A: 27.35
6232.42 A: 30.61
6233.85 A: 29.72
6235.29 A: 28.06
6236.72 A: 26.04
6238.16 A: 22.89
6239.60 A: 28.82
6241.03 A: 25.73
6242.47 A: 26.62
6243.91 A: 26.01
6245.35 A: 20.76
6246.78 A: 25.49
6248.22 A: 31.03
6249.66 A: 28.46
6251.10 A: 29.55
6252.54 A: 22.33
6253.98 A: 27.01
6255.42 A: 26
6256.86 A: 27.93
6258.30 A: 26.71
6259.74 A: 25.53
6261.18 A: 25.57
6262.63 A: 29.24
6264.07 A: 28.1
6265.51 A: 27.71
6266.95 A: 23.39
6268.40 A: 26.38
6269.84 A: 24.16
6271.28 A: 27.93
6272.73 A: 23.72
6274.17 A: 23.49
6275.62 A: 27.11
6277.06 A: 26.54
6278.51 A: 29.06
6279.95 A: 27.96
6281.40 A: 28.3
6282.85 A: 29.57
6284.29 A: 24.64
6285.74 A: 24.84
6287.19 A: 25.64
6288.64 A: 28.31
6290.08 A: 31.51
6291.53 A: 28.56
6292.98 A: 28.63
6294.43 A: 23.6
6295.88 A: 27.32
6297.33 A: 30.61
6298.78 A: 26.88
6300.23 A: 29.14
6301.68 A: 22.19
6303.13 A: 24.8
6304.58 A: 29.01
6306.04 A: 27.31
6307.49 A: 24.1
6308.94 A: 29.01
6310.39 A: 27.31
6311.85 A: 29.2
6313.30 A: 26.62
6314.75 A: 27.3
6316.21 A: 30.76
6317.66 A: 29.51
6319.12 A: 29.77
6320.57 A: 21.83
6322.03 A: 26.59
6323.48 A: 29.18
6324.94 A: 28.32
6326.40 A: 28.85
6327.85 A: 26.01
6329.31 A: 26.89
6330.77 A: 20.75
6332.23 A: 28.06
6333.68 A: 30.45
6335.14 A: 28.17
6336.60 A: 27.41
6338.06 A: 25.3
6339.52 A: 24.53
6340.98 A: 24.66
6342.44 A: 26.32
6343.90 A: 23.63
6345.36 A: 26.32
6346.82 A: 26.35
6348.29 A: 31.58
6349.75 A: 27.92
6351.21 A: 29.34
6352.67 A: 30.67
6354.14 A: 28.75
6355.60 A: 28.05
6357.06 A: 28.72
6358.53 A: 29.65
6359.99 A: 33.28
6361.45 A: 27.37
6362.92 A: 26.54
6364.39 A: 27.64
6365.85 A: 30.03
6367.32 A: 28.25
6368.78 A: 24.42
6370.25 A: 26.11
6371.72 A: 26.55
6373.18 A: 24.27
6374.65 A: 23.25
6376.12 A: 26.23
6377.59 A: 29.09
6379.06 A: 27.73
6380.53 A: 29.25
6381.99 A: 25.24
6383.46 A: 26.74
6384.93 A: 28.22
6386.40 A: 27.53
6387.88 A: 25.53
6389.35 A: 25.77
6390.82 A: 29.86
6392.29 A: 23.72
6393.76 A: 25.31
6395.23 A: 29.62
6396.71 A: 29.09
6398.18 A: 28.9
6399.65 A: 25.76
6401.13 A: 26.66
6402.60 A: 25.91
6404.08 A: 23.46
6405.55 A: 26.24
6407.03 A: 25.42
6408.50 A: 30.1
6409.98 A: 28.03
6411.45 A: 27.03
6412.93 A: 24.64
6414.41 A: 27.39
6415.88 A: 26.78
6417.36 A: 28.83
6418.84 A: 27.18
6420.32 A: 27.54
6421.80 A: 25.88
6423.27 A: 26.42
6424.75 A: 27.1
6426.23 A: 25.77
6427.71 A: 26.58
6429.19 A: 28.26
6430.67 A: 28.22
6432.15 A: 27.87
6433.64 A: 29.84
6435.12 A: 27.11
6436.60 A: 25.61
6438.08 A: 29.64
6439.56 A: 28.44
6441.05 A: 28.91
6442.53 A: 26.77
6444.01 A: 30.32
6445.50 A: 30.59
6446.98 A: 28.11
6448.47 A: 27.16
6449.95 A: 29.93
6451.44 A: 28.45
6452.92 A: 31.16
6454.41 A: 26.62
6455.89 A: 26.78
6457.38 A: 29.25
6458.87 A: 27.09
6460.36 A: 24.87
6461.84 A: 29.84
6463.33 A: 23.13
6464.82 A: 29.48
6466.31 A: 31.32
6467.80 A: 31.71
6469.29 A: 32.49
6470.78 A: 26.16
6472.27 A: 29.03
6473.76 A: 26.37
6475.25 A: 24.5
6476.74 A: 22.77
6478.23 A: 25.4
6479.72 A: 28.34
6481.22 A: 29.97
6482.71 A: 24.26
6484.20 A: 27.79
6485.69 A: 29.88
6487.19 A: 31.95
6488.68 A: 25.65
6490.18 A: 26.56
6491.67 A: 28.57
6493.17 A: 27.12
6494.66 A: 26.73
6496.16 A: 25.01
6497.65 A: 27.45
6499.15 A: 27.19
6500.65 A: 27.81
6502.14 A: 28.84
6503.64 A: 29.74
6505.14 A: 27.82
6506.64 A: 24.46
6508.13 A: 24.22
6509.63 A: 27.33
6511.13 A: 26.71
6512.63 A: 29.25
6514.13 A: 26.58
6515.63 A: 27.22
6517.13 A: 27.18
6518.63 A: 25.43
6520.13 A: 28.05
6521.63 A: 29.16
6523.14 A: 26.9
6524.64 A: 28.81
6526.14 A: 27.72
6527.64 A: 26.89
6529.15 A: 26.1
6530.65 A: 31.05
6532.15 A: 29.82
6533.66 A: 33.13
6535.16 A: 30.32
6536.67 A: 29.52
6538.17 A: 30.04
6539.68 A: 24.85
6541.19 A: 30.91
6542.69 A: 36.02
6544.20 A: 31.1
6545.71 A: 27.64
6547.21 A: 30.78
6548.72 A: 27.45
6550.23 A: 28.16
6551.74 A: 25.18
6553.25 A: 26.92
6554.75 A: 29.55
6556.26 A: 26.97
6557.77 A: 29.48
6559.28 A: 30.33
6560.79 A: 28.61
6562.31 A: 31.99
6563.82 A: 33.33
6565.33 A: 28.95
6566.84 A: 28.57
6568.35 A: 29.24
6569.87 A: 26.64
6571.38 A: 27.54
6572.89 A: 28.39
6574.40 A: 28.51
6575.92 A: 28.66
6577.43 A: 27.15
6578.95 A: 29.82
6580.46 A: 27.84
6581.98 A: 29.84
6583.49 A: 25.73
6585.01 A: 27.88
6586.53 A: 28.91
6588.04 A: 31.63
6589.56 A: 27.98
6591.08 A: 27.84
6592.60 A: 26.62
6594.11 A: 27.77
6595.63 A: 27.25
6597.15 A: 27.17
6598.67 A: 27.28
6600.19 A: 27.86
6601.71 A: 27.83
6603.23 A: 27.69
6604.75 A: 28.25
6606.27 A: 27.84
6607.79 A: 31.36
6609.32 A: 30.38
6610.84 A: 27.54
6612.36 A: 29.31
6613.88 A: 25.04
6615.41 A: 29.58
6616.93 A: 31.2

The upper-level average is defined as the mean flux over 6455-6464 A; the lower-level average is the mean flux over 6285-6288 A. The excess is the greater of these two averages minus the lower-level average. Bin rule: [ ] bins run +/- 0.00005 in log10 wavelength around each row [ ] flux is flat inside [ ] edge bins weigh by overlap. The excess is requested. 1.6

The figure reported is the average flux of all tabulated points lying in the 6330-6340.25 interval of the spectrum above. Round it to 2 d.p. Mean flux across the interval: 26.38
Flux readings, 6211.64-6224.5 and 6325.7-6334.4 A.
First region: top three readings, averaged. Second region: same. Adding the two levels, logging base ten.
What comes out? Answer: 1.774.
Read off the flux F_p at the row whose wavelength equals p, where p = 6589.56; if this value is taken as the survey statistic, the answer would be 27.98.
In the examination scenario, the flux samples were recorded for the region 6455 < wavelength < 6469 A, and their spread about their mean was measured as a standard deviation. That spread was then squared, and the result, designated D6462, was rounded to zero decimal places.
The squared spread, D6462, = 8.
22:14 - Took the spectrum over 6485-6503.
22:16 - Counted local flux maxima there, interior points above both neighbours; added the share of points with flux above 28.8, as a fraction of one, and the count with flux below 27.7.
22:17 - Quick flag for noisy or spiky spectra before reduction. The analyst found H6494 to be 10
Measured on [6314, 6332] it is 11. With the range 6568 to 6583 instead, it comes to 5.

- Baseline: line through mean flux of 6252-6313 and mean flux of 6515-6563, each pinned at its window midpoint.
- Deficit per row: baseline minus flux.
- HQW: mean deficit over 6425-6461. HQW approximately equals 0.0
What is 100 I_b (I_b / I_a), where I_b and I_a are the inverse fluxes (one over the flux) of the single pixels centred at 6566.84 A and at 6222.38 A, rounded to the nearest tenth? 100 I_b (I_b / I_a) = 3.5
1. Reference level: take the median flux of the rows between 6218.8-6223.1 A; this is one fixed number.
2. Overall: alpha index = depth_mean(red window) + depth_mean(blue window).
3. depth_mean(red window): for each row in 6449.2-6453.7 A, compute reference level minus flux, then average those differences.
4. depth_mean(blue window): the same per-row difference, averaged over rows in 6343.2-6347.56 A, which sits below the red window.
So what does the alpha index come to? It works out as 0.9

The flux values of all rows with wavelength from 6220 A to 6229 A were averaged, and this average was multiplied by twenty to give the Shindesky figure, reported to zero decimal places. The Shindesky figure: 522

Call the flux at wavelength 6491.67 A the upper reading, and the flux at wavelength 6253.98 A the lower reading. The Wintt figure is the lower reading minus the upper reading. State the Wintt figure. -2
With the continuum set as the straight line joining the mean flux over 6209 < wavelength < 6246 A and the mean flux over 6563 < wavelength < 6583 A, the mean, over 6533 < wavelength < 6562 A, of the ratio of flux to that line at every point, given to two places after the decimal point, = 1.02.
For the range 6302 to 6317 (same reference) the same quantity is 1.00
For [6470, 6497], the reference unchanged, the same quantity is 0.95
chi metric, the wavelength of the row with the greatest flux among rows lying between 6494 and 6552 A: 6542.69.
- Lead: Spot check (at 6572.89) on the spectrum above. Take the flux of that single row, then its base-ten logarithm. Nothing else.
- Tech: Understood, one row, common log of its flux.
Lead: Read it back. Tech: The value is 1.45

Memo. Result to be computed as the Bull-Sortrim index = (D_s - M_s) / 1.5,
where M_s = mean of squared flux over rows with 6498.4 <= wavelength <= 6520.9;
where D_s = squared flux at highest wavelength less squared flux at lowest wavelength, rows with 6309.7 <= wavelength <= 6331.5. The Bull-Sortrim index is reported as -705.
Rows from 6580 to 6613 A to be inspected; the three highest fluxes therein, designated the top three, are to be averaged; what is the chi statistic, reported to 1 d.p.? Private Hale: 31.1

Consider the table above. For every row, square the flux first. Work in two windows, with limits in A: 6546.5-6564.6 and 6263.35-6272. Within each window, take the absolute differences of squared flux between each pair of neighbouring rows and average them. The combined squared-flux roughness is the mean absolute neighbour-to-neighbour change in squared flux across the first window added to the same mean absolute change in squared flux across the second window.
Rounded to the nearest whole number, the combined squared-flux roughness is 264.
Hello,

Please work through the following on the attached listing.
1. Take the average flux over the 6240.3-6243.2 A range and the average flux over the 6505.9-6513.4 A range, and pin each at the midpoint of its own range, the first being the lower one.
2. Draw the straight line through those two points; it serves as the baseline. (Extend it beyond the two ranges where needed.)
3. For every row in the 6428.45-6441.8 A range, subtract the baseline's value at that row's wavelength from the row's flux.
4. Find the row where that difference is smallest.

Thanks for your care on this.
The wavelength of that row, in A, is 6436.60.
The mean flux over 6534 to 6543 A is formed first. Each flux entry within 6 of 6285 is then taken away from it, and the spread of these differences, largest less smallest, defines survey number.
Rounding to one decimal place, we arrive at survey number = 6.9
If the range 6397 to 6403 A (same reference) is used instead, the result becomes 3.1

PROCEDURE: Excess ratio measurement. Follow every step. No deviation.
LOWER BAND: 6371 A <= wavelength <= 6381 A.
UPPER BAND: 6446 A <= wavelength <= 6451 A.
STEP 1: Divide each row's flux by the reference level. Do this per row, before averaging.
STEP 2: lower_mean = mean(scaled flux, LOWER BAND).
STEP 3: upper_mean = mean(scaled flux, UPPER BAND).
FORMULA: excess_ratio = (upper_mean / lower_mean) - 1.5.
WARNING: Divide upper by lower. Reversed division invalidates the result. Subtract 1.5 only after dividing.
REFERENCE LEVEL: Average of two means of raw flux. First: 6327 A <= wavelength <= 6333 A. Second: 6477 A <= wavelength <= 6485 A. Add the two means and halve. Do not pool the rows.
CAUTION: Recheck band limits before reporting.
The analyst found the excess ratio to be -0.43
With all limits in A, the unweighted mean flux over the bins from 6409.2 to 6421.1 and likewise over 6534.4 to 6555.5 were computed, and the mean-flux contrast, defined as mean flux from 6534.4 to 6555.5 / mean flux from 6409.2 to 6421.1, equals 1.07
